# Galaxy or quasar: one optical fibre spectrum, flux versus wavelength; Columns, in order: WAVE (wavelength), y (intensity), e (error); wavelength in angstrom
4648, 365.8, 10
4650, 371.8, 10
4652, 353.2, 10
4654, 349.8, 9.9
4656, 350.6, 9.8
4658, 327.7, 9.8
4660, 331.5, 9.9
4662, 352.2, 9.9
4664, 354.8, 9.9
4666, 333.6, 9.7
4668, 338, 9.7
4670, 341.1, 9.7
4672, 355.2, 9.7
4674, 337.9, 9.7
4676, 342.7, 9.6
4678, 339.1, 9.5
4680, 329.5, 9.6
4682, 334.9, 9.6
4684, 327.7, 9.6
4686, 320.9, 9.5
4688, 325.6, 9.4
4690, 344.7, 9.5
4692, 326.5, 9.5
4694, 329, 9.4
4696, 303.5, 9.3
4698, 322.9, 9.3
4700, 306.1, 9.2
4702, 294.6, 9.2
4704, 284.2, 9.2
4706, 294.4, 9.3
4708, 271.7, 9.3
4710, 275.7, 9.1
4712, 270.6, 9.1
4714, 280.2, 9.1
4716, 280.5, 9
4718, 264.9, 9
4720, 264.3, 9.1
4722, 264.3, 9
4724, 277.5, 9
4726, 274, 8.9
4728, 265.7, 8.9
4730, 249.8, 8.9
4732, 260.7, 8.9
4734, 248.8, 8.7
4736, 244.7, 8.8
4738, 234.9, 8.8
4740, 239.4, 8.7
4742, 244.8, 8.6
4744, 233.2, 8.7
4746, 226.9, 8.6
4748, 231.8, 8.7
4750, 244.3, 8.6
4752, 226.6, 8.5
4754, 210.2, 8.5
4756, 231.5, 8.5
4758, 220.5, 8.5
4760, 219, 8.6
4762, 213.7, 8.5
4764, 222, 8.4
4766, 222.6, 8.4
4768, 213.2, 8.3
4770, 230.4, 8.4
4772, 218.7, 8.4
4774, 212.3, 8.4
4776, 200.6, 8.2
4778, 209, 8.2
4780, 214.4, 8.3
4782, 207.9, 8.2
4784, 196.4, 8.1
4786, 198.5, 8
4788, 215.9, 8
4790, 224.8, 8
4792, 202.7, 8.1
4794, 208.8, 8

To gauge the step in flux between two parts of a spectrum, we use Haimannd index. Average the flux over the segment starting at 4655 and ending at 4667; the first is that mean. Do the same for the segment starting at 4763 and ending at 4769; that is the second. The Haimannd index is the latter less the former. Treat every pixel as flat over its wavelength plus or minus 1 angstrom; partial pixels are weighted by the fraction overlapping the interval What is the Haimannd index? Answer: -122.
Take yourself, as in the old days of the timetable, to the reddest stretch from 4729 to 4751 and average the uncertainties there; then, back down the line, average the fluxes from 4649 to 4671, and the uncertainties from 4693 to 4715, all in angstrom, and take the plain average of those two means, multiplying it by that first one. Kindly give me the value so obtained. 1549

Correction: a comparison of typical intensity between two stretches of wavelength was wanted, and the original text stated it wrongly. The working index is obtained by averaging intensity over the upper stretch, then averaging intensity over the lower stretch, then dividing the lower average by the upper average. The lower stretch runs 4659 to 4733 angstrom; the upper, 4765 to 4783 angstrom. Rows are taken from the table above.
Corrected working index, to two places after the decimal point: 1.43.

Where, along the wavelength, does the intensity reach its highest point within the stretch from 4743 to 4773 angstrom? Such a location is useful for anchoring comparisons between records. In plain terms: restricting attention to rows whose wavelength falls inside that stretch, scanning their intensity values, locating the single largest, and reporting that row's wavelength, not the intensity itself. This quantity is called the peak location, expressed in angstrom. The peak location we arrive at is 4750 angstrom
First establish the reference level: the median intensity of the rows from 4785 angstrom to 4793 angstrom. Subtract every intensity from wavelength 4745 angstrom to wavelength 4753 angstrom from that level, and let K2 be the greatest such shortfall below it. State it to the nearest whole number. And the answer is -17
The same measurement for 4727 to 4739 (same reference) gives -26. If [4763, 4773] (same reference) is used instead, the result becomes -4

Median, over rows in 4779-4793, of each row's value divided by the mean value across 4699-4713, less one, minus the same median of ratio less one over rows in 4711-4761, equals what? -0.13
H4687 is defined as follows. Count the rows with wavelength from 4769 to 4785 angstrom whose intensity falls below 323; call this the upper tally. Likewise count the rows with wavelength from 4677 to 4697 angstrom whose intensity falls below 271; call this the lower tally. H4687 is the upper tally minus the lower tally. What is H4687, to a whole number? 8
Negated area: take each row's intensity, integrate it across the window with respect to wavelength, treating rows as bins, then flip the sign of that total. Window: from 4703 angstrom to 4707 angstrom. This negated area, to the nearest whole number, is -1157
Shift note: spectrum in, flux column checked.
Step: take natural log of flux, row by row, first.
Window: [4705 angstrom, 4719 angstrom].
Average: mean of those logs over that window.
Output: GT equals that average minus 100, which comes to -94.4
